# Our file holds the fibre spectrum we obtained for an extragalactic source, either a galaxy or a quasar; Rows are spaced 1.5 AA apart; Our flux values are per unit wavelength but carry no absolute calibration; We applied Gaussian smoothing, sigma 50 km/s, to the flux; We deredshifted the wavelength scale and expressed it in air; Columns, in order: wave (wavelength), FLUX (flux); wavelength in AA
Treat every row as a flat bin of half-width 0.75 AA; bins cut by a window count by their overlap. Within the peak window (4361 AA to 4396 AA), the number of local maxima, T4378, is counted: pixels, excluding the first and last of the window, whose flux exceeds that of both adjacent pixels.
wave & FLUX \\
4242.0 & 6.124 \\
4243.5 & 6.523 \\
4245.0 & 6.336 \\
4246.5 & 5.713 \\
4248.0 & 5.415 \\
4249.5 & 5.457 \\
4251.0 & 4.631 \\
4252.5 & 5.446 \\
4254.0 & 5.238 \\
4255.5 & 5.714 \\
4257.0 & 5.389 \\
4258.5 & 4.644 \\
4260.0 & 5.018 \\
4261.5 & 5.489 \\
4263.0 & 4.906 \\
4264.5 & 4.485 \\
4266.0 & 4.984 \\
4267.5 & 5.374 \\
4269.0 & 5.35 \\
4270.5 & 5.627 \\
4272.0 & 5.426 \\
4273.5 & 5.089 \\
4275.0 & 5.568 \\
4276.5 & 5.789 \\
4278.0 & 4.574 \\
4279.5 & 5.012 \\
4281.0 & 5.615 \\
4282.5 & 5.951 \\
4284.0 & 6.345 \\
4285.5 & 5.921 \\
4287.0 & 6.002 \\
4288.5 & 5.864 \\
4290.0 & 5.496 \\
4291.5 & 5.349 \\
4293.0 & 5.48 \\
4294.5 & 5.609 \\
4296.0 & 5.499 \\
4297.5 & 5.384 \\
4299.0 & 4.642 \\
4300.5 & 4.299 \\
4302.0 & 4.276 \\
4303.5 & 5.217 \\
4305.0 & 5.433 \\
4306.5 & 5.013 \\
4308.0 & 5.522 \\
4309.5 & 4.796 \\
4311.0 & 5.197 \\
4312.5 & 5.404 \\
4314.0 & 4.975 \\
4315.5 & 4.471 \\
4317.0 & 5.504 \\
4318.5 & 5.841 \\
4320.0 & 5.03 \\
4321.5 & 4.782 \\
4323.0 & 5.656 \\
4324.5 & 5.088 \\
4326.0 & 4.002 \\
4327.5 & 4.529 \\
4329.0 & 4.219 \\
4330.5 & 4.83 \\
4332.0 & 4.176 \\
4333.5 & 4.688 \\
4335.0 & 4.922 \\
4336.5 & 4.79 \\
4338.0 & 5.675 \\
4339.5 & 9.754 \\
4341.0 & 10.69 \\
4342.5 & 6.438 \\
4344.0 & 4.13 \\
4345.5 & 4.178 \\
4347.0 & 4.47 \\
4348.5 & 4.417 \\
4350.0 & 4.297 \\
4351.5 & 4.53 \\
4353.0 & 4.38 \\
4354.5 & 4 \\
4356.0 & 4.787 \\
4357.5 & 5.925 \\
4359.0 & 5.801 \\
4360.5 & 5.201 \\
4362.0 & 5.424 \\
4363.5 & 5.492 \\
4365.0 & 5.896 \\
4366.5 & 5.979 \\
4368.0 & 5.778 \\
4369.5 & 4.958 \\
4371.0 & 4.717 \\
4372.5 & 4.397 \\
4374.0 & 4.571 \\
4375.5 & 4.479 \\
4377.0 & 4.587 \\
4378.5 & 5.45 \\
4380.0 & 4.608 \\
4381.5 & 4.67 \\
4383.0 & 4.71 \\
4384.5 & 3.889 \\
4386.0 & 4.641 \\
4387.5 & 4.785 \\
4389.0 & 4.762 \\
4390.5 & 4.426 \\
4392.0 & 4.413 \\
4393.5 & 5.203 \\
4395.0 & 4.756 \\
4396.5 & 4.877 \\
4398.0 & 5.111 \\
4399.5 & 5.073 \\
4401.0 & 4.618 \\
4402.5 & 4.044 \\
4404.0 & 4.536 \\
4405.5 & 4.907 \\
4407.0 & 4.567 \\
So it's 6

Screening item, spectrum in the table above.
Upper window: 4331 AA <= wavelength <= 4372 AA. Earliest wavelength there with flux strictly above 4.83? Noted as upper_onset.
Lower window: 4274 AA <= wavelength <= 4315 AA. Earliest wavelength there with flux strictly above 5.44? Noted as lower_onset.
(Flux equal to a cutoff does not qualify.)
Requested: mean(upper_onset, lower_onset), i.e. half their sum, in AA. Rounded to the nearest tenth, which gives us 4305.0 AA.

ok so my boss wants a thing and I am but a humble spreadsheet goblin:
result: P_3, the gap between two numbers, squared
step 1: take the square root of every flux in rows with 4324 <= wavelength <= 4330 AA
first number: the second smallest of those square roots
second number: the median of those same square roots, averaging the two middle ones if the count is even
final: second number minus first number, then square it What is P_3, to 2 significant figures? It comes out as 0.0014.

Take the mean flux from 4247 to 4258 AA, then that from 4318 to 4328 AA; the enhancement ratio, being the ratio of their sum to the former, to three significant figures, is 1.94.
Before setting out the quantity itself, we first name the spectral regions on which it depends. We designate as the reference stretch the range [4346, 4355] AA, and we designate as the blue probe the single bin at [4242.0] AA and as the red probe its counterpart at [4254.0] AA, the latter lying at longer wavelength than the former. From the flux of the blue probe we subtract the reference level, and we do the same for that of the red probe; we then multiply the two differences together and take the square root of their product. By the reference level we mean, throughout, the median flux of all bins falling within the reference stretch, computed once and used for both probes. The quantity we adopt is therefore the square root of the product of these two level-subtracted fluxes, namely 1.2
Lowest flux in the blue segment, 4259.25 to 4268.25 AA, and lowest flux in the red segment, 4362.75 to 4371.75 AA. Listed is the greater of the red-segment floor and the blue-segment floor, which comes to 4.72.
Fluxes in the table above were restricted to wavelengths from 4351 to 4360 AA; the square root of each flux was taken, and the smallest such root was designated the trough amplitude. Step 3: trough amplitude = 2.00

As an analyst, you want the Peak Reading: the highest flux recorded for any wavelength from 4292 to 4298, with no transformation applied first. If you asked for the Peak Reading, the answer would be 5.609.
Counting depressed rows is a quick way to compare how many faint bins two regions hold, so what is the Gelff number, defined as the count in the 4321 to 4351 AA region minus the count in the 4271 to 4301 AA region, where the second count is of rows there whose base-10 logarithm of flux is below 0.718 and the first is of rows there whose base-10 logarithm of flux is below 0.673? 5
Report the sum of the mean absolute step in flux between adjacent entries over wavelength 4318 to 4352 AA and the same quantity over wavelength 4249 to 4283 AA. 1.37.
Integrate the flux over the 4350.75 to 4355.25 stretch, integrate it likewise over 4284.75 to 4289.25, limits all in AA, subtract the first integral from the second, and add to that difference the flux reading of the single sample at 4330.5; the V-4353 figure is 12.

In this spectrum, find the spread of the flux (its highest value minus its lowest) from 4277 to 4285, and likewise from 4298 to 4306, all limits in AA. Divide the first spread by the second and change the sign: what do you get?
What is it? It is -1.5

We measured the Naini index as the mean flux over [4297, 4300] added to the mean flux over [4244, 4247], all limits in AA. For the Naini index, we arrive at 11.0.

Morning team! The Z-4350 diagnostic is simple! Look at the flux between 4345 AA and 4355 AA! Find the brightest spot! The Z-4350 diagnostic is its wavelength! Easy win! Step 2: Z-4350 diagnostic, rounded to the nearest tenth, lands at 4351.5 AA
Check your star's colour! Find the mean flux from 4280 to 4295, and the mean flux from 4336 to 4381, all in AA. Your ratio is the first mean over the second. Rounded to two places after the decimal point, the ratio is 1.08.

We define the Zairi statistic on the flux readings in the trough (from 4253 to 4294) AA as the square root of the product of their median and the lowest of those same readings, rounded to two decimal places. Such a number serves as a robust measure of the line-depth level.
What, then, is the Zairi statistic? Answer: 4.93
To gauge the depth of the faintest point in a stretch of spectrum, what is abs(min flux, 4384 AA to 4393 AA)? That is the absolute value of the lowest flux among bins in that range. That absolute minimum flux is 3.9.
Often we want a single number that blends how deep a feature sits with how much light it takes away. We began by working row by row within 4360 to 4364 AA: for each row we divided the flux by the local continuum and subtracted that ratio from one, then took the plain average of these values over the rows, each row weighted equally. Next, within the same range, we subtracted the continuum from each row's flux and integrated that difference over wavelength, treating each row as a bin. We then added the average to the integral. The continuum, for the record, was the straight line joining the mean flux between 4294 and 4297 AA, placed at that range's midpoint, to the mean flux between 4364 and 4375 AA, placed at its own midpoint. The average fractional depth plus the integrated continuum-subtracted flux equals 0.6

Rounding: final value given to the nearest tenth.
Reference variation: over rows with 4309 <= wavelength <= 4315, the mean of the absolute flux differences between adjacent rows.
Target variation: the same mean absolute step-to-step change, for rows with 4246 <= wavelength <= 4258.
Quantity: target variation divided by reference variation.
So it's 1.2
